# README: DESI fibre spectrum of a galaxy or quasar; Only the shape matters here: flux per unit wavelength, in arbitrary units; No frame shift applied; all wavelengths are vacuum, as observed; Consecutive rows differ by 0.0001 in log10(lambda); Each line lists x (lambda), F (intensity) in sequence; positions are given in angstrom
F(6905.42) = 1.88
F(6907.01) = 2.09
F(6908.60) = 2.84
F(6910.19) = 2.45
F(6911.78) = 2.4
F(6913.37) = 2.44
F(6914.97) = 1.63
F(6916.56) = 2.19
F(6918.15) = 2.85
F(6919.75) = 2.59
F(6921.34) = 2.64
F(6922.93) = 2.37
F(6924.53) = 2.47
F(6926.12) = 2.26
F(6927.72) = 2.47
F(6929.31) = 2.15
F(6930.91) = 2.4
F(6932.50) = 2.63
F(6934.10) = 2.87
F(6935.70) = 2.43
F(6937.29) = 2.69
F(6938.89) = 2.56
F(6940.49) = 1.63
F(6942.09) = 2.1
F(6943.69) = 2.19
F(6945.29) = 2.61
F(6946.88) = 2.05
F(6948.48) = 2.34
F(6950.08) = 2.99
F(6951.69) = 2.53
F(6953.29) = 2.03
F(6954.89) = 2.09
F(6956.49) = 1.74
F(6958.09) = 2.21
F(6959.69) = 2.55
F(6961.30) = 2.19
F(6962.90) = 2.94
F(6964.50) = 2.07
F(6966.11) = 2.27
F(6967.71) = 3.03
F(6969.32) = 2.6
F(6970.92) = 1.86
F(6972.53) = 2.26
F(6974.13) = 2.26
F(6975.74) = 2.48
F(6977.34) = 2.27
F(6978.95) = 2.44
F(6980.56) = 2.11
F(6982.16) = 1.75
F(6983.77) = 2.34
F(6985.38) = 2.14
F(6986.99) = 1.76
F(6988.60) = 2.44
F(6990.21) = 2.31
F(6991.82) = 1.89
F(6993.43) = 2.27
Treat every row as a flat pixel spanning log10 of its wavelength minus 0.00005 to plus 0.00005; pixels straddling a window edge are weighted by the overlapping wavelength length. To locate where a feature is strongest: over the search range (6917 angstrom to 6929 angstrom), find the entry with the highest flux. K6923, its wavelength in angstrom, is 6918.15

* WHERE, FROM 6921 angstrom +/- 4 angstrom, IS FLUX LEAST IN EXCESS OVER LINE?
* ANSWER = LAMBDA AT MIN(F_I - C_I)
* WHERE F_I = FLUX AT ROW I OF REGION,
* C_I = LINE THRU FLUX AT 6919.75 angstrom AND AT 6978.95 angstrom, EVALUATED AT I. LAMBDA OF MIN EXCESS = 6922.93 angstrom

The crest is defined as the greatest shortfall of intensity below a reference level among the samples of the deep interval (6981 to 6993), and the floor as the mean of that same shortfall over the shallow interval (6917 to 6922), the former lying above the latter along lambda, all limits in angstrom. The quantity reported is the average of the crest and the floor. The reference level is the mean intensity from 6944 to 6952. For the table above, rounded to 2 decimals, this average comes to 0.28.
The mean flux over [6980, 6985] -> 2.07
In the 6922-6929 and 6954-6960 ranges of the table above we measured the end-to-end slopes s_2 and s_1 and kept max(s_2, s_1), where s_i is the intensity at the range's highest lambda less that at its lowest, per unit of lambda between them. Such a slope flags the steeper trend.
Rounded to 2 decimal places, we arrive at 0.10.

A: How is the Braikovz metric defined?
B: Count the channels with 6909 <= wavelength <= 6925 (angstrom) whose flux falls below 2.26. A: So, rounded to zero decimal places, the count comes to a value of 2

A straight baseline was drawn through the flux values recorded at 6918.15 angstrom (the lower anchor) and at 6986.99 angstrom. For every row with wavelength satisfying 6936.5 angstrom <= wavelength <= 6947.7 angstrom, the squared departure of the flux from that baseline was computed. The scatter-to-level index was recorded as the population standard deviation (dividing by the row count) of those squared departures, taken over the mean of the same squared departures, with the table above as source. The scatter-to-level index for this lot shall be 1.5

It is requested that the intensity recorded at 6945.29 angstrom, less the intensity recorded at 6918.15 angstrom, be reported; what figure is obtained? -0.24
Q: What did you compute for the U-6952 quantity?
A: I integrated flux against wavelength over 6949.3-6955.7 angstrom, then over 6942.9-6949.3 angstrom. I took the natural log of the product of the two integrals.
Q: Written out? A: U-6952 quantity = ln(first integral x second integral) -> 5.42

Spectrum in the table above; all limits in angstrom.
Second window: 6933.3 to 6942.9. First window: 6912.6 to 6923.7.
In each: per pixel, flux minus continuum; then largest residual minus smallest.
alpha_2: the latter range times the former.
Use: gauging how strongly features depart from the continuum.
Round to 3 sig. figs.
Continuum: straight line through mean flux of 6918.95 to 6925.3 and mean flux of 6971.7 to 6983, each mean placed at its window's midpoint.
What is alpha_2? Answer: 1.49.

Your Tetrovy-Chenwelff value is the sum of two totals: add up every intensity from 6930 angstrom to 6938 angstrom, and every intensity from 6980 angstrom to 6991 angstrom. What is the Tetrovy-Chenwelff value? 28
